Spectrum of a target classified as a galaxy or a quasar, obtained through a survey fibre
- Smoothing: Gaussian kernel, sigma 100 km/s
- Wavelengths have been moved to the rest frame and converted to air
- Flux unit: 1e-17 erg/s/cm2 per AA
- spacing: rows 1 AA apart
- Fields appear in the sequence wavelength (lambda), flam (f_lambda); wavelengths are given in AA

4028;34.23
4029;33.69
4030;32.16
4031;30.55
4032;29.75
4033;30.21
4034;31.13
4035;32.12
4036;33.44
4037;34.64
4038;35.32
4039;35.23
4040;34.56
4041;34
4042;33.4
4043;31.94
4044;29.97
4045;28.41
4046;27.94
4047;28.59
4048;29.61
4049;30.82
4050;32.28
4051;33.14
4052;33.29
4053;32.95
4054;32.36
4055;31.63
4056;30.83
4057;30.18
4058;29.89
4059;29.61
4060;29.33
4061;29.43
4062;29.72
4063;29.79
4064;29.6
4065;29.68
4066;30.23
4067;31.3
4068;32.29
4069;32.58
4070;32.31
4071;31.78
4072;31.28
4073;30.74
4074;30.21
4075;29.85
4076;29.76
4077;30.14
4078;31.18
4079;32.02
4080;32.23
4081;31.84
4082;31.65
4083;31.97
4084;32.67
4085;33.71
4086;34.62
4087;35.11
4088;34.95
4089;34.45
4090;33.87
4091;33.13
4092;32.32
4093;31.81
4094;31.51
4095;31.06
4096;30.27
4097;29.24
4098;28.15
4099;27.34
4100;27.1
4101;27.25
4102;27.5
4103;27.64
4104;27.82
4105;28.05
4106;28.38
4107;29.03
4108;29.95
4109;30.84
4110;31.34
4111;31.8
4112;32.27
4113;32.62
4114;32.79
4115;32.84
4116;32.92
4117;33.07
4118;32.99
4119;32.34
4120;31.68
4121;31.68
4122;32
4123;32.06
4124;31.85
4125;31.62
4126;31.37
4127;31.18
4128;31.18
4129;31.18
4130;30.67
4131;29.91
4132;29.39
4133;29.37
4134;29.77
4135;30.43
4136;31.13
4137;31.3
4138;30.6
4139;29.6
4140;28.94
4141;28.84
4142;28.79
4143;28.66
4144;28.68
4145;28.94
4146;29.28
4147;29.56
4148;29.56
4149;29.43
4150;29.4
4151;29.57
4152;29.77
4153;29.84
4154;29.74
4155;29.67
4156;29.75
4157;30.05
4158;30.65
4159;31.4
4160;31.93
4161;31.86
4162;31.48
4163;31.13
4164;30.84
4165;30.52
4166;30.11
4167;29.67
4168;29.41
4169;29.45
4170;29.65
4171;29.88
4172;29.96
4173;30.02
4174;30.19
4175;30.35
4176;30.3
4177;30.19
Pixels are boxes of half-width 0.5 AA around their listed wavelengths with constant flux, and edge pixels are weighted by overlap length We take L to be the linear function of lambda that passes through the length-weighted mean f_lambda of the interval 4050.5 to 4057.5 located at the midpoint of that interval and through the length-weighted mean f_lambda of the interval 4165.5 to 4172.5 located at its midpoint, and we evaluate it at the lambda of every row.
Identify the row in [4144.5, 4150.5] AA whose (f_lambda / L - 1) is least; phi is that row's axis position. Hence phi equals 4145 AA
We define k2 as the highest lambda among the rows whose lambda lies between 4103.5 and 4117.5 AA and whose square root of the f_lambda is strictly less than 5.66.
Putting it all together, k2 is 4111 AA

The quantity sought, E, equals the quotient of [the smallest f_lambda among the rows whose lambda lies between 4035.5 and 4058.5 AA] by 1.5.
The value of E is 18.6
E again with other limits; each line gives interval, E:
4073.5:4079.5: 19.8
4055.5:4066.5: 19.6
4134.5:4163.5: 19.1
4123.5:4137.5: 19.6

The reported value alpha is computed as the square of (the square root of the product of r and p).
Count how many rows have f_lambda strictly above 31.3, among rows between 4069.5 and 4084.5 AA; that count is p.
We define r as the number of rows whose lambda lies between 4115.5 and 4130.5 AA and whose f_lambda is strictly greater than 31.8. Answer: 56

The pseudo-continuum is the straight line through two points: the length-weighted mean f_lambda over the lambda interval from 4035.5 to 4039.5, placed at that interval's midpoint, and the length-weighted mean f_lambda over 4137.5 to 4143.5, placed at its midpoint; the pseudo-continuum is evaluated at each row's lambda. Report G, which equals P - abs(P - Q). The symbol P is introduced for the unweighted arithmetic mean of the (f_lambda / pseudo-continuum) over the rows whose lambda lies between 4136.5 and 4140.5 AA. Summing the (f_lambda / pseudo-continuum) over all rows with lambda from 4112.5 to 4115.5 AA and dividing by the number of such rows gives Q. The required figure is 0.98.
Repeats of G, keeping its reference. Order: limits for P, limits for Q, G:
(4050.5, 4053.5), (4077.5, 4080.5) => 0.98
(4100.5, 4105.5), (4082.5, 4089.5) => 0.72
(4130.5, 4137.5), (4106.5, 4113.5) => 1.01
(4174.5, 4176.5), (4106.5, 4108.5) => 0.95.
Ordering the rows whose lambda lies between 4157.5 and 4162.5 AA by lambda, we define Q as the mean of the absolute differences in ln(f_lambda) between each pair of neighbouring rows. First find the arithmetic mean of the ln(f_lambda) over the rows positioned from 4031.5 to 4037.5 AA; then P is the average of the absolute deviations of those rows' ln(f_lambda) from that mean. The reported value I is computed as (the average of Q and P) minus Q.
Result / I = 0.017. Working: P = 0.05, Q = 0.0138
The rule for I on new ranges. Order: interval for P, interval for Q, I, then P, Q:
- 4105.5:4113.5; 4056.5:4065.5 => 0.017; 0.04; 0.0067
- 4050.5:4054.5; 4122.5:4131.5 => 0.000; 0.01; 0.0087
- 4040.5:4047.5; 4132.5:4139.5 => 0.025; 0.07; 0.0199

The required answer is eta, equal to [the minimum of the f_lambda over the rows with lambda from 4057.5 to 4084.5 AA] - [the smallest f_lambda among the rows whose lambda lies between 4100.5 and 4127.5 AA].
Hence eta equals 2.1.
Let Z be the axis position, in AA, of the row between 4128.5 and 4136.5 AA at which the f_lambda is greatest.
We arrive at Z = 4129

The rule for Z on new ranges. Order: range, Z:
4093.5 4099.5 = 4094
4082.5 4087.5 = 4087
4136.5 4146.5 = 4137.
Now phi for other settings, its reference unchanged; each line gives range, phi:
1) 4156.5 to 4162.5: 4157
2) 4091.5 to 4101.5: 4100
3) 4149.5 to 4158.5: 4150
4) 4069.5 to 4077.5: 4076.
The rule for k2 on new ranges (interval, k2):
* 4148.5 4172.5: 4172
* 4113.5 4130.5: 4130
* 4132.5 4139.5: 4139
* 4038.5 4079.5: 4079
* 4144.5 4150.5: 4150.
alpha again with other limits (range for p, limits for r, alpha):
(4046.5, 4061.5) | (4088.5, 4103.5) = 30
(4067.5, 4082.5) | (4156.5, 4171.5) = 16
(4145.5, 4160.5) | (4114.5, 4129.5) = 16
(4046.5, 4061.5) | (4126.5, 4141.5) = 0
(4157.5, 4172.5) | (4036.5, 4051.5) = 36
